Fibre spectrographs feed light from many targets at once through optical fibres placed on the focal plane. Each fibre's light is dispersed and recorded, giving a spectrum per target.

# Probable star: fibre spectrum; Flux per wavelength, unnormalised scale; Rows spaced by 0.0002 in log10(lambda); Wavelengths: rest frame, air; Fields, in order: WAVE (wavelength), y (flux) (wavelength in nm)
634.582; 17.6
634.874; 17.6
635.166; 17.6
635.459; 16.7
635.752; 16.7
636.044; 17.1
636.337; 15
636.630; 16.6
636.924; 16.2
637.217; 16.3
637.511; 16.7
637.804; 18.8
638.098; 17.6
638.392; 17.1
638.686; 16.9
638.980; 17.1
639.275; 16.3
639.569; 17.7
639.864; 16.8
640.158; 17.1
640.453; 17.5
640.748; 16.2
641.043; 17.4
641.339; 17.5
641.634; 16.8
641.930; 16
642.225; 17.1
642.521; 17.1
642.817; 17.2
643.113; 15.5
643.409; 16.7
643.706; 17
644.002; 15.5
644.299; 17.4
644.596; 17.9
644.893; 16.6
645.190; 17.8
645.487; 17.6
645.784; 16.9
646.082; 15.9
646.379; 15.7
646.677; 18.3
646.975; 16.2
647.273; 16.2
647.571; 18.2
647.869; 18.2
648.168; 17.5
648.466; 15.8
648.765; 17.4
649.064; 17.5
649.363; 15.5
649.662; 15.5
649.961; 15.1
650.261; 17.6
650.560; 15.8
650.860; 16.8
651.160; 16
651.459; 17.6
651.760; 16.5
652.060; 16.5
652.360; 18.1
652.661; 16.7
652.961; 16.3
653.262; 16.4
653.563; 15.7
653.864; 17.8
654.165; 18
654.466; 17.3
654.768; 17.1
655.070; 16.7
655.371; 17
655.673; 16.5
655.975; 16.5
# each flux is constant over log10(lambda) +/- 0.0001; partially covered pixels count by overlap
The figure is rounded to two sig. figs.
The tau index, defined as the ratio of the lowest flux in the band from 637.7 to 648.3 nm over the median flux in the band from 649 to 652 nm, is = 0.95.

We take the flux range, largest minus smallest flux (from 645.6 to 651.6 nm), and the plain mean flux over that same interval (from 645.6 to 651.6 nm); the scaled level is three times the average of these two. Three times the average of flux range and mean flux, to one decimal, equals 29.8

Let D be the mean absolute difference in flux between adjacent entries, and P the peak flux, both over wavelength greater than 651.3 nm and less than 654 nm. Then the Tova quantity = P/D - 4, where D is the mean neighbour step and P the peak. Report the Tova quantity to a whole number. 16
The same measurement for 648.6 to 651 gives 12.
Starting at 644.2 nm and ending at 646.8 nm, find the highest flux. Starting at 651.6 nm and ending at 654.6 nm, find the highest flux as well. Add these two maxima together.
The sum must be 36.4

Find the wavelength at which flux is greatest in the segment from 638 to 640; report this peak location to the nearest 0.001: 639.569 nm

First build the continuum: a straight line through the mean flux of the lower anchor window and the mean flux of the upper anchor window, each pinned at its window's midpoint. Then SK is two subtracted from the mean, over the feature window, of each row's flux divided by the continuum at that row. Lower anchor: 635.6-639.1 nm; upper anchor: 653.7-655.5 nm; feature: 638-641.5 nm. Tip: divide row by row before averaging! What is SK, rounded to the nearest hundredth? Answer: -0.99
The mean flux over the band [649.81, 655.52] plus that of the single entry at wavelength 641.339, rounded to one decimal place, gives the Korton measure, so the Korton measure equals 34.3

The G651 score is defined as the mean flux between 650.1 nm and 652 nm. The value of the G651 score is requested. 16.7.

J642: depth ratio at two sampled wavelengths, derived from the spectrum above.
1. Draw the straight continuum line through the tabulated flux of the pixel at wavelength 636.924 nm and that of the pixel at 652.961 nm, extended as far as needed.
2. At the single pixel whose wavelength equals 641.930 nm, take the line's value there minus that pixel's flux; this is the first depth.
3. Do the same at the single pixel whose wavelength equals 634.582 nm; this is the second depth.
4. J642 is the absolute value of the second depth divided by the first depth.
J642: 6.1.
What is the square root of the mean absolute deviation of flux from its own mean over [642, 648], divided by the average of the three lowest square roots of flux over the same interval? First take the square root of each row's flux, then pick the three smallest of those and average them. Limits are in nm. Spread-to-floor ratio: 0.217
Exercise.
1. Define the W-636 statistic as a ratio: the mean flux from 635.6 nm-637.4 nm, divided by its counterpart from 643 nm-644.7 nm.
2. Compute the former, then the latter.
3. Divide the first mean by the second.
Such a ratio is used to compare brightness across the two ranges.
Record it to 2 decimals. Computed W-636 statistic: 0.98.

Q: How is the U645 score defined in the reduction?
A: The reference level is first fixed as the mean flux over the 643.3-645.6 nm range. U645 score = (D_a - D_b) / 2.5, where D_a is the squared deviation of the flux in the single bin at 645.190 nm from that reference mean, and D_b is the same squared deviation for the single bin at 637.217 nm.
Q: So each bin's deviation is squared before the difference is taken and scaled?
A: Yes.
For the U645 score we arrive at 0.0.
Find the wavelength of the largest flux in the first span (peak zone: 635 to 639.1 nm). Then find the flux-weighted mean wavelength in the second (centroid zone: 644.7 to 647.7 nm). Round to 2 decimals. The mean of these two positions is 642.02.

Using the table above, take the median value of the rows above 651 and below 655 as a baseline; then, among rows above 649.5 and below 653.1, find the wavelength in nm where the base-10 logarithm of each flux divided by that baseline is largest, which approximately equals 652.360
